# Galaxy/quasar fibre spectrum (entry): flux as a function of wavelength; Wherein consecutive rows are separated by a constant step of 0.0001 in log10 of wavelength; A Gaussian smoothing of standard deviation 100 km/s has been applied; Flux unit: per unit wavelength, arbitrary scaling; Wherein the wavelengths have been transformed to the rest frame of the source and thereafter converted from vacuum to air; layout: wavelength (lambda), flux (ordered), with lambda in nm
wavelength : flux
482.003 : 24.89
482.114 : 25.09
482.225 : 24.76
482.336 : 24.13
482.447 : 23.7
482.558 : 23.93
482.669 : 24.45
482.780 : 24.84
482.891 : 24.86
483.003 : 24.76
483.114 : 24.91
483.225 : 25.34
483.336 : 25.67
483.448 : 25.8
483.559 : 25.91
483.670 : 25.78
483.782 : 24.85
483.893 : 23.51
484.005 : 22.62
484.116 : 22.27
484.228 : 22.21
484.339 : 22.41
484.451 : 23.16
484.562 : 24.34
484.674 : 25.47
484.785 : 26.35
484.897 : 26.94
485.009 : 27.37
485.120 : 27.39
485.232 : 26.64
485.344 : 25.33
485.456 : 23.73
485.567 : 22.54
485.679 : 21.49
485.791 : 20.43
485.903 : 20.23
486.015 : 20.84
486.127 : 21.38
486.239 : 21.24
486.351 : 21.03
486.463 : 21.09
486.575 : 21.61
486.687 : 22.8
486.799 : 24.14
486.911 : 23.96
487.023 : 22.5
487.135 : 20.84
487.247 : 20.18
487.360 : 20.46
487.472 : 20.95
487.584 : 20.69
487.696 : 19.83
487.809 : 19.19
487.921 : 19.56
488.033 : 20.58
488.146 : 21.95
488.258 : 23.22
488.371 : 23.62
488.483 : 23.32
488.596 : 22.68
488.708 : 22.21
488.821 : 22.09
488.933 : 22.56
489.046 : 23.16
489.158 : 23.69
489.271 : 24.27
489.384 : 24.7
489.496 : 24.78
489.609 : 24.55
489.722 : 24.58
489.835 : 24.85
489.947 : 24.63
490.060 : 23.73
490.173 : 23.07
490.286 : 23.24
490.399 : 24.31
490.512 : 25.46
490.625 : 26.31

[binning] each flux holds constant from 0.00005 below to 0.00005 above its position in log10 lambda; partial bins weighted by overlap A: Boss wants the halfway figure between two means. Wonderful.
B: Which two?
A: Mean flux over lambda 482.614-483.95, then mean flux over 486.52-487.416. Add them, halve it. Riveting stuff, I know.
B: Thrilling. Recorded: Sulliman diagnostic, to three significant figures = 23.6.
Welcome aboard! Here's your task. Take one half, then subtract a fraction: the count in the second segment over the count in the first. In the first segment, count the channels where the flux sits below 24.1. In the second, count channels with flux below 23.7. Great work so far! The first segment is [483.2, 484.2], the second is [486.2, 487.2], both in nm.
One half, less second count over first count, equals -2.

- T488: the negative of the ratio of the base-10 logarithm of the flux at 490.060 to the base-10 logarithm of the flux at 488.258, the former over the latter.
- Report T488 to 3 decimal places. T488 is -1.007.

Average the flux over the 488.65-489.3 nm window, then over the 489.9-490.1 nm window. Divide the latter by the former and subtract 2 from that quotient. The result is -0.95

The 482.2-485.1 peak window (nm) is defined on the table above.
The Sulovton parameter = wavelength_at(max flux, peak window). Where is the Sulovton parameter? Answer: 485.009 nm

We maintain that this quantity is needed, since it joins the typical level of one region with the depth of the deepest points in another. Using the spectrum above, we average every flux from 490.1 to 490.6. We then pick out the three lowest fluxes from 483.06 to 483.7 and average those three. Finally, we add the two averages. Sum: 49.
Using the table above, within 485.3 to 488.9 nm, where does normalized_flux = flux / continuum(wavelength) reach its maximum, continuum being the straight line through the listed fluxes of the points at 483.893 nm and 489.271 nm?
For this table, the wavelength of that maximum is 485.344 nm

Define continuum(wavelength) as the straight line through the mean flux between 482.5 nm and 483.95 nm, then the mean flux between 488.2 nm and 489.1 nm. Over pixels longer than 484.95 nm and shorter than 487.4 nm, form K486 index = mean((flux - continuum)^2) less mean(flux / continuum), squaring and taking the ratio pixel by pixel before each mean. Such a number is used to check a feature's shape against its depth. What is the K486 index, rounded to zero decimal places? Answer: 5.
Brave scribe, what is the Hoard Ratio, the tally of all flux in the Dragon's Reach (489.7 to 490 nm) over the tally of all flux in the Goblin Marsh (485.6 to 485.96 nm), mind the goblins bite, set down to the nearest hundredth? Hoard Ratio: 1.19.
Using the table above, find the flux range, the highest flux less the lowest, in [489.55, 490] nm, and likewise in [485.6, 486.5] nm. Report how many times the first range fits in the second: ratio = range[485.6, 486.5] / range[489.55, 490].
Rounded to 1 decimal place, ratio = 4.2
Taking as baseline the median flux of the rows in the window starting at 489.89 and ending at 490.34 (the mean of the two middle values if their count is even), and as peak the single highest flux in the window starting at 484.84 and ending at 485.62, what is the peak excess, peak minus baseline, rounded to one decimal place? 3.9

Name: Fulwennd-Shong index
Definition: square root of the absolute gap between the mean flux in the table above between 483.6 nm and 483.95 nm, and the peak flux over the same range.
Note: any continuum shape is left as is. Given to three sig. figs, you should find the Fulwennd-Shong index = 1.03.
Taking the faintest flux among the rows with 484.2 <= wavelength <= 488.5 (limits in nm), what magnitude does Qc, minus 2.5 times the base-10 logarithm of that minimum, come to -3.21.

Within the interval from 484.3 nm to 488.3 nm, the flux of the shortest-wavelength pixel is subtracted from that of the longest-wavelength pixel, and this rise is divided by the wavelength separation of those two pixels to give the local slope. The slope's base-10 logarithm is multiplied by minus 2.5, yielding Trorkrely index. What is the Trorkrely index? 2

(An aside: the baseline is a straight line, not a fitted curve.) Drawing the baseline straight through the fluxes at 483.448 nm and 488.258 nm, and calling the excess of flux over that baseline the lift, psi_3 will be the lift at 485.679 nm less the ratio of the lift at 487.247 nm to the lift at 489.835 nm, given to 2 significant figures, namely -1.7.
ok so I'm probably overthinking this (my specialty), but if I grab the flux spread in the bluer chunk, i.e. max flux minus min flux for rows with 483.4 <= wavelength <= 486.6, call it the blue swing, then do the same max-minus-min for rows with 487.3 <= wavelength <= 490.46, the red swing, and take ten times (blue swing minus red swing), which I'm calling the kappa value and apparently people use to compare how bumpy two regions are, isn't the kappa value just 15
